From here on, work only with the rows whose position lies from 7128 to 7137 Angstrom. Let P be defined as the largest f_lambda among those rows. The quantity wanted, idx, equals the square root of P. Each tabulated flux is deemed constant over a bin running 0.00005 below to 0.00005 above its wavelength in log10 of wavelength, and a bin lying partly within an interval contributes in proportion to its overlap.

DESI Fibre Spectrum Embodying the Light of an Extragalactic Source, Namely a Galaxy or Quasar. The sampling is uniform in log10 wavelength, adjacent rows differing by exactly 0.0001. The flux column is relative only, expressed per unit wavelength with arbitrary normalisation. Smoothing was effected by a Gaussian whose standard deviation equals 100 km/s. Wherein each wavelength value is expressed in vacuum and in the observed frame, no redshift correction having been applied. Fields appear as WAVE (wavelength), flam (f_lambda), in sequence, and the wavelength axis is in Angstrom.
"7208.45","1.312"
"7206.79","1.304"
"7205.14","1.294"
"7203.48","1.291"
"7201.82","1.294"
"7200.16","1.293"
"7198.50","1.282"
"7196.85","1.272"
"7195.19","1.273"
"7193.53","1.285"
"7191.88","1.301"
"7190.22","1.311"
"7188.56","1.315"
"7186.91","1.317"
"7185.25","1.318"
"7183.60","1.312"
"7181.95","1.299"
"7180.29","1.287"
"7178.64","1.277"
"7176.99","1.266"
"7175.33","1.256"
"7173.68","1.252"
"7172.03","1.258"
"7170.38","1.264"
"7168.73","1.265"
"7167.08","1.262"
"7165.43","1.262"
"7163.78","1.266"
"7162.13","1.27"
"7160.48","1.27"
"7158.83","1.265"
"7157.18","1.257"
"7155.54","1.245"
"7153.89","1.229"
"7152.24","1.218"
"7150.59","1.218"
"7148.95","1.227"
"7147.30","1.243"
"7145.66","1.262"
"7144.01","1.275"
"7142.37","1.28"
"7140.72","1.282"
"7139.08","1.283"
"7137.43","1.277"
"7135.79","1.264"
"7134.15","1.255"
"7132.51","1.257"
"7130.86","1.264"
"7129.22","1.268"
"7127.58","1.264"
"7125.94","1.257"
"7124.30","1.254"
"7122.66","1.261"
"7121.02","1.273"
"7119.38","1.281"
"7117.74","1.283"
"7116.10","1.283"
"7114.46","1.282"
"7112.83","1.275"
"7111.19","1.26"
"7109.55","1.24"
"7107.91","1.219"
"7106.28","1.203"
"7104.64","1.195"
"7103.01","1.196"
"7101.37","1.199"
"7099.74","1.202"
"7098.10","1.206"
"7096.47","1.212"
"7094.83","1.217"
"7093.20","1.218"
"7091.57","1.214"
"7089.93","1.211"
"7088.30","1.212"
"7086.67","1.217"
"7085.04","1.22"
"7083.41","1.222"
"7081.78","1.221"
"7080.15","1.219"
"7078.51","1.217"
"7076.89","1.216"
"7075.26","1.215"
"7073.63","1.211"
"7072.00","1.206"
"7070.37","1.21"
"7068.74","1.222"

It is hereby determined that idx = 1.13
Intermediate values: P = 1.268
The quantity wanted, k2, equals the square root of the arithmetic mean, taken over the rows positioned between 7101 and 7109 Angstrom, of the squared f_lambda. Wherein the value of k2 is 1.20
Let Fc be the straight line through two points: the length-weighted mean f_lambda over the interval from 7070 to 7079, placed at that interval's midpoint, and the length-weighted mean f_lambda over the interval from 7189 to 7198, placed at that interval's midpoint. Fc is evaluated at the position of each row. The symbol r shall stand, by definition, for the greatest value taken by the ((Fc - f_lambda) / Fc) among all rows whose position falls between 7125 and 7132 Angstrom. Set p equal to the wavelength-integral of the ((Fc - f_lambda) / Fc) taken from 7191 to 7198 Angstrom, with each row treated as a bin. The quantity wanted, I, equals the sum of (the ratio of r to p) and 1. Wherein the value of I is 0.8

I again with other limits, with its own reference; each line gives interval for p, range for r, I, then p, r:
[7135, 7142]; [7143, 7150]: 0.8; -0.13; 0.027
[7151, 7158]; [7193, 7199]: 1.1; 0.16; 0.015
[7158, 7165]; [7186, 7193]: -0.5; 0.01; -0.010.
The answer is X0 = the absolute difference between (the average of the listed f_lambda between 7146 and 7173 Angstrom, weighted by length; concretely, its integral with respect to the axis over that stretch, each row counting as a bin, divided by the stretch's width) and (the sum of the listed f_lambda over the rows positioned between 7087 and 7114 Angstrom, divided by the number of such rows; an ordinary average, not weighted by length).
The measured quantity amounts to 0.034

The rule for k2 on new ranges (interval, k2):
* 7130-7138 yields 1.26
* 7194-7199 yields 1.28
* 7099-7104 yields 1.20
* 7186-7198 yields 1.30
